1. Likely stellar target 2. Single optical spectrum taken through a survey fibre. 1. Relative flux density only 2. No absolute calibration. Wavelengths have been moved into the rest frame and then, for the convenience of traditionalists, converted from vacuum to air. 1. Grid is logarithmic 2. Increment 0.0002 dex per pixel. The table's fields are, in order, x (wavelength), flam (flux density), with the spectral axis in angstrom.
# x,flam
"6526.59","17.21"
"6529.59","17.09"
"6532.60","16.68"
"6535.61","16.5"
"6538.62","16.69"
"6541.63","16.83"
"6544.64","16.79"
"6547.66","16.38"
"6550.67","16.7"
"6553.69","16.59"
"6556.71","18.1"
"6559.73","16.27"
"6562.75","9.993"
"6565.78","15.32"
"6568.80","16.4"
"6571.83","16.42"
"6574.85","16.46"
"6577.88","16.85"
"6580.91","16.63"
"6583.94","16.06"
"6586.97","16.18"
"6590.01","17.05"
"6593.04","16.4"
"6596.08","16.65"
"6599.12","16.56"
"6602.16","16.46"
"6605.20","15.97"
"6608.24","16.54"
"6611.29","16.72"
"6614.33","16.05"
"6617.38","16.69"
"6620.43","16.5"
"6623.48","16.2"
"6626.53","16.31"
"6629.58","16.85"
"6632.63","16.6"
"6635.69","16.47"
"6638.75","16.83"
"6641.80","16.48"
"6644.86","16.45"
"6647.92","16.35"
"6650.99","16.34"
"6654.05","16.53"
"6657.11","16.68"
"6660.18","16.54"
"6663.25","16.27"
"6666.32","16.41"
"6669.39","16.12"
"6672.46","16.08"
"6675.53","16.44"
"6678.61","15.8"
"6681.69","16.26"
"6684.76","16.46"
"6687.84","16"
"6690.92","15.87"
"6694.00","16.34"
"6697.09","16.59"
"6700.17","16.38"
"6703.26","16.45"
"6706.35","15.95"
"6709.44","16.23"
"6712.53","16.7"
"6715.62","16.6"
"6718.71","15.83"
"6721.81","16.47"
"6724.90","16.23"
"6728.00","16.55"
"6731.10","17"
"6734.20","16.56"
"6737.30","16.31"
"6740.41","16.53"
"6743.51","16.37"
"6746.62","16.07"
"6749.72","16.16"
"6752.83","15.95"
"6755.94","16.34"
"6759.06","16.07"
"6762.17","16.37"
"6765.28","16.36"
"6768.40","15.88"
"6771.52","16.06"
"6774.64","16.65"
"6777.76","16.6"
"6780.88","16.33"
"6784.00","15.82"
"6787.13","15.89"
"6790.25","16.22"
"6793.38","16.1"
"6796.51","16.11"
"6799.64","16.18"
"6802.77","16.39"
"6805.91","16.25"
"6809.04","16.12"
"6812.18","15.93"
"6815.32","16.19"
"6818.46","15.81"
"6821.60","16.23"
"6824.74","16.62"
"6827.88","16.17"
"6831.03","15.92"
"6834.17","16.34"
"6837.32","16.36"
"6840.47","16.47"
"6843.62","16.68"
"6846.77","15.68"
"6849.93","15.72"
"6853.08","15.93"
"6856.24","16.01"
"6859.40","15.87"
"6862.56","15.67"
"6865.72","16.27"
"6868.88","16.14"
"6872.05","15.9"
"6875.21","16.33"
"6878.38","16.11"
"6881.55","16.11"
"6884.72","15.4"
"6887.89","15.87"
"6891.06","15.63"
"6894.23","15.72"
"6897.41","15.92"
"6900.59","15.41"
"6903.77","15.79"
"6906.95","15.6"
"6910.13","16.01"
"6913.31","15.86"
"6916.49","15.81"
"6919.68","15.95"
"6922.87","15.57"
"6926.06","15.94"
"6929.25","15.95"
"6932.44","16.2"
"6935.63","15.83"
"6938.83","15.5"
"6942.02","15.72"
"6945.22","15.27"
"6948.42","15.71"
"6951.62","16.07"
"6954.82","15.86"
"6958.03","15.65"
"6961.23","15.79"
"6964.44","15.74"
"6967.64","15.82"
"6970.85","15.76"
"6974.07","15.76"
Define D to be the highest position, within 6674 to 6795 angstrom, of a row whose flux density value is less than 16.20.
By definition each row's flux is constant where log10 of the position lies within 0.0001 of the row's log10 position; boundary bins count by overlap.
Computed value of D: 6793.38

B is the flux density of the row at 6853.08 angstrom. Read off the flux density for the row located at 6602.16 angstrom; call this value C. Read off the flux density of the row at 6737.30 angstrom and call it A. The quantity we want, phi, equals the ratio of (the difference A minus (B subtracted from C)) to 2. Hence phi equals 7.9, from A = 16.31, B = 15.93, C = 16.46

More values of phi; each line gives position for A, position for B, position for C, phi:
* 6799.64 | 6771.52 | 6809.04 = 8.1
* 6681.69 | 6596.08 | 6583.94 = 8.4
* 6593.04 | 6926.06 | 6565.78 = 8.5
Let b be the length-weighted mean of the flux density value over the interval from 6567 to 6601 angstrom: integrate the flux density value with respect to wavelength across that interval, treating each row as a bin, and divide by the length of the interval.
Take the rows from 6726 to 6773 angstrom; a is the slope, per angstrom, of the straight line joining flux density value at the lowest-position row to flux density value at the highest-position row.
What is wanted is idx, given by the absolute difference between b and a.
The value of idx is 16.5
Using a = -0.011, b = 16.5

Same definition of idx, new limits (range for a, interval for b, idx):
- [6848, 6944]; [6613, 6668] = 16.5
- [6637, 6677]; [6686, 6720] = 16.3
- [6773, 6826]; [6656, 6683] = 16.3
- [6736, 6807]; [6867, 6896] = 15.9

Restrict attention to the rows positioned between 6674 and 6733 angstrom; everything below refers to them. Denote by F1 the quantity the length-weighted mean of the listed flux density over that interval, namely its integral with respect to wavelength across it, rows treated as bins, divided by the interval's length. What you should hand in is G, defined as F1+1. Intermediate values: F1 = 16.3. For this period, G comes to 17.3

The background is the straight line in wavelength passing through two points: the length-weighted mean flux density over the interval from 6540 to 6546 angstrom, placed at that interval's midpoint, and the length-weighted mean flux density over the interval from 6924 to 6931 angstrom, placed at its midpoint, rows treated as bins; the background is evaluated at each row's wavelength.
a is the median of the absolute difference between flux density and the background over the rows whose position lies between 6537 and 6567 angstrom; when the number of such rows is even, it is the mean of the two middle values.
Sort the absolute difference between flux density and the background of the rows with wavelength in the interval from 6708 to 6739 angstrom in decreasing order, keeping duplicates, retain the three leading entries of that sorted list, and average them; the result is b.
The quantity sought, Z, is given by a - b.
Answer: -0.171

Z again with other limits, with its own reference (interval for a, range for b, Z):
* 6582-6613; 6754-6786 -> -0.144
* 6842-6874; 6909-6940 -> -0.144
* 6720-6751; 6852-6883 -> -0.134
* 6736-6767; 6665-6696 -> -0.486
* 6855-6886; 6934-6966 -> -0.231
